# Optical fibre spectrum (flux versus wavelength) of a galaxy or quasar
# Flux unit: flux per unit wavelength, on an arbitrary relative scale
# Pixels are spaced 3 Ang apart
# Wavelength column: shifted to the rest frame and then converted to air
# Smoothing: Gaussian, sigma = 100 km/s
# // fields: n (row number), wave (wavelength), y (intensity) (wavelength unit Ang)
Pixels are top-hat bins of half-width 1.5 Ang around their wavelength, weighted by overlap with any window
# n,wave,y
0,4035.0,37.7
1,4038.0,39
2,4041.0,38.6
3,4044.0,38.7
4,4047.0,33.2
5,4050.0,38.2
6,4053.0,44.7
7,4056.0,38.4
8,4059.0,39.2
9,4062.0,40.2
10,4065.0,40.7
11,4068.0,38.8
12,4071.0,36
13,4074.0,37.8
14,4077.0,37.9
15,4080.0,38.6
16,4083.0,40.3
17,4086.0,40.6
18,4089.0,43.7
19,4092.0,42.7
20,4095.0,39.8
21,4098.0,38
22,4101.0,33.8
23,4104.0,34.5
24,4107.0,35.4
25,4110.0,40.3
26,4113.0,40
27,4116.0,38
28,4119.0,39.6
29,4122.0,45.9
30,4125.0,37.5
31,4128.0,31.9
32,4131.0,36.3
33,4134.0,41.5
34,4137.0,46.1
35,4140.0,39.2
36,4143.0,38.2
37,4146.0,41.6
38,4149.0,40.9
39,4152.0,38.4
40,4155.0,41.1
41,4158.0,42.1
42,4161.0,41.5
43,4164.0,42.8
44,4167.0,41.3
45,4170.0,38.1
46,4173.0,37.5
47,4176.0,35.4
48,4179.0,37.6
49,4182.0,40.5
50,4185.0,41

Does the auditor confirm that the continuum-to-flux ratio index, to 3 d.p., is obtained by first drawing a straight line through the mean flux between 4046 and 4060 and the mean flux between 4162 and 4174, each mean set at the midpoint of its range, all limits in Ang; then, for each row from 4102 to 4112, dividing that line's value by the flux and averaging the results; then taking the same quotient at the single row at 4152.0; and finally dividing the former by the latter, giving 1.038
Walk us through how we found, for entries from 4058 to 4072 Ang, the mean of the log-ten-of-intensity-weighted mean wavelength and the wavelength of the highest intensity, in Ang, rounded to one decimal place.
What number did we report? 4065.0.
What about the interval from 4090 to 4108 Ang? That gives 4095.7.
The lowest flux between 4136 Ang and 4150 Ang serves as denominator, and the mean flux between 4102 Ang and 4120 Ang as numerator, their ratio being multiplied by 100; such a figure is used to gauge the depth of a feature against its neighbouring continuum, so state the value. 99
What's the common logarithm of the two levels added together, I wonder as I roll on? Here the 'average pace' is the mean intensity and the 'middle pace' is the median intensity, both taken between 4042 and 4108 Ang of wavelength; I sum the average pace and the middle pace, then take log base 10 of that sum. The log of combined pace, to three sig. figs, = 1.89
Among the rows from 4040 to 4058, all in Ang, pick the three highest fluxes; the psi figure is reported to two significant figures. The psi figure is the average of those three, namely 41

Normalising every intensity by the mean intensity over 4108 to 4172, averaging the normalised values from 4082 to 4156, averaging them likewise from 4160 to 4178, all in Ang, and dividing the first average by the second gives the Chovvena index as 1.00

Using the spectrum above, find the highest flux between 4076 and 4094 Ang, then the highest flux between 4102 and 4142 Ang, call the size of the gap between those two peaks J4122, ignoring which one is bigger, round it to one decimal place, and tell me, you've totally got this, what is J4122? 2.4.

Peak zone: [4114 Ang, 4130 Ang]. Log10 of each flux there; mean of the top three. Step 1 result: 1.61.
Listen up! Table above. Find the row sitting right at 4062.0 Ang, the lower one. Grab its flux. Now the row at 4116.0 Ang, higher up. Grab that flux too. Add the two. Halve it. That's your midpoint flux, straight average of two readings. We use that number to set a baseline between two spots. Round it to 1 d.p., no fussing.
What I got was 39.1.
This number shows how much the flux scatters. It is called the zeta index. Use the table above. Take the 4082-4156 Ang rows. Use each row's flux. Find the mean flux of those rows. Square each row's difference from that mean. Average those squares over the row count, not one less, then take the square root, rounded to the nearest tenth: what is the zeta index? 3.4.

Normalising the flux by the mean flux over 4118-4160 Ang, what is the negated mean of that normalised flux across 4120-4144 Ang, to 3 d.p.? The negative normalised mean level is -0.989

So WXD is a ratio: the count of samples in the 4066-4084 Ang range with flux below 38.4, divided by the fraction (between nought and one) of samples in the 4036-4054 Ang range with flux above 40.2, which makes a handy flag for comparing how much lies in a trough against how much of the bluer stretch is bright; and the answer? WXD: 18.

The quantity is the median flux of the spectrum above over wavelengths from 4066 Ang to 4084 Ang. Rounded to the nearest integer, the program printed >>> 38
